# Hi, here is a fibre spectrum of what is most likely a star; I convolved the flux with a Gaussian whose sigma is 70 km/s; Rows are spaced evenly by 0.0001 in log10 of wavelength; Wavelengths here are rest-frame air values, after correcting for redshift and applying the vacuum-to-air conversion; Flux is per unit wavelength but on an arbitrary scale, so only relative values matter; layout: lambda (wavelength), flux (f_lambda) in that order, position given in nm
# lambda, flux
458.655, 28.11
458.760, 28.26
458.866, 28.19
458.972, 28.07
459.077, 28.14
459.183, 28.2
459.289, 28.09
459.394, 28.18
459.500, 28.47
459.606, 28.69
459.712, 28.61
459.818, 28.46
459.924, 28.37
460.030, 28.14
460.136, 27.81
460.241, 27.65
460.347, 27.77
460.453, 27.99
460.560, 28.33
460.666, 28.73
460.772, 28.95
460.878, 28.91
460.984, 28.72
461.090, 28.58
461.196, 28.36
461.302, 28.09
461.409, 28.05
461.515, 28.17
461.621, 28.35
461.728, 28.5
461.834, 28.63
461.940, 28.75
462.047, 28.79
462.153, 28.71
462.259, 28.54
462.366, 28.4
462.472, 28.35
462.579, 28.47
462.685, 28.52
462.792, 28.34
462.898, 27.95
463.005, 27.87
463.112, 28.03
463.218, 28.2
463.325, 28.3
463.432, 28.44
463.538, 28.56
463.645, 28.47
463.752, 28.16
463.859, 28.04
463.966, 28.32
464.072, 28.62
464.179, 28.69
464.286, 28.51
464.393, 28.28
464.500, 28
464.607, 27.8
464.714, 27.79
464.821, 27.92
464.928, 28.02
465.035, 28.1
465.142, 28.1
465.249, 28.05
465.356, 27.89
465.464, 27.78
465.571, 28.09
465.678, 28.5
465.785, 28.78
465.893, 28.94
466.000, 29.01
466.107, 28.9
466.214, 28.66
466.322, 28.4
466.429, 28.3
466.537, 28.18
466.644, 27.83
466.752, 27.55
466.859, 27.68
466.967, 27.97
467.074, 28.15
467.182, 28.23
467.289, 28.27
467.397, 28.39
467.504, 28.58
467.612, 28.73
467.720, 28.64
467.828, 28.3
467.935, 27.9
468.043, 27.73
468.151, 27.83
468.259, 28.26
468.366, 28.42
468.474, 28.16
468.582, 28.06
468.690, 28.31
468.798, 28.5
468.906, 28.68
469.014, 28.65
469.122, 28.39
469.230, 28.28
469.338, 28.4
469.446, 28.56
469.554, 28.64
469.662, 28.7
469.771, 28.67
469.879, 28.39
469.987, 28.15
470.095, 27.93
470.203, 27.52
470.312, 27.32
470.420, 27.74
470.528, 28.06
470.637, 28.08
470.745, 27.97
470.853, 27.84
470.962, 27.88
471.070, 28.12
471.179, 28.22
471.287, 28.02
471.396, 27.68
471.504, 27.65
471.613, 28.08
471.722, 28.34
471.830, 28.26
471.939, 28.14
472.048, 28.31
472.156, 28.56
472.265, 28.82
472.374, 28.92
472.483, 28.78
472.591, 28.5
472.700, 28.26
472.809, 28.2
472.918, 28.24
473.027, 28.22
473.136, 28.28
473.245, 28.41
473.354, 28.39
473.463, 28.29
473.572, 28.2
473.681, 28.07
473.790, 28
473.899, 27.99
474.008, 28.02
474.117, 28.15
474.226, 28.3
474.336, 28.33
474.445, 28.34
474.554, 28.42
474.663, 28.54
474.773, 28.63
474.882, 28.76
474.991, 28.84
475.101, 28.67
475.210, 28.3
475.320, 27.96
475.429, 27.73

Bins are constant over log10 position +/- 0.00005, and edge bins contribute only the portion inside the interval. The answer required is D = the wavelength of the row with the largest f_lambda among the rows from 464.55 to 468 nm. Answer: 466.000 nm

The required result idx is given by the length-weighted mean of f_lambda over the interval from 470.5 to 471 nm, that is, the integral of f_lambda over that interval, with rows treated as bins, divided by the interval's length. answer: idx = 27.9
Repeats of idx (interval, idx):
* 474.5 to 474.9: 28.6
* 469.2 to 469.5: 28.4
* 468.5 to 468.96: 28.4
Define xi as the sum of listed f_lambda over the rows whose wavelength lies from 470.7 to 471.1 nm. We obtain 112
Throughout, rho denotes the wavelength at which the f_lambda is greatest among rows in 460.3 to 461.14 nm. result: 460.772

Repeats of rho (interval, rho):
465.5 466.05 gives 466.000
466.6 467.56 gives 467.504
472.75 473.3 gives 473.245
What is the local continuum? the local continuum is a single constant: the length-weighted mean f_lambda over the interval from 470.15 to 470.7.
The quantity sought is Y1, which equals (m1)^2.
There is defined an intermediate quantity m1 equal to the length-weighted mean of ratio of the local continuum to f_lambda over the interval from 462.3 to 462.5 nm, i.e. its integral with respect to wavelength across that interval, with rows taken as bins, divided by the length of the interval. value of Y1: 0.9535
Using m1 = 0.976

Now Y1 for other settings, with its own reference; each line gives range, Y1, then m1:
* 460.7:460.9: 0.9216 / 0.960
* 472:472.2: 0.9580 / 0.979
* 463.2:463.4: 0.9555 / 0.978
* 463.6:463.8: 0.9572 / 0.978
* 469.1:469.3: 0.9589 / 0.979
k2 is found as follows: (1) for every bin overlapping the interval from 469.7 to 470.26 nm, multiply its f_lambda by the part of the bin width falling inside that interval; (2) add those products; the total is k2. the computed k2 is 15.7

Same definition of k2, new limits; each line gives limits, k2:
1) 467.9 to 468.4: 14.0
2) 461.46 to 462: 15.4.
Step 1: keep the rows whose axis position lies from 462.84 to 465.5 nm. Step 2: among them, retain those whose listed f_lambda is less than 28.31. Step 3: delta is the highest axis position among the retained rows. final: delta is 465.464 nm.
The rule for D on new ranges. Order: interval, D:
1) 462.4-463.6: 463.538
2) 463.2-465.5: 464.179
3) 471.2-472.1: 471.722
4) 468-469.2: 468.906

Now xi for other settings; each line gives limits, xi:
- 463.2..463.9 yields 198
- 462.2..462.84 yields 171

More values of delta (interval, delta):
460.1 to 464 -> 463.859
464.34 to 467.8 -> 467.289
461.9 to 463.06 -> 463.005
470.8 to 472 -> 471.939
